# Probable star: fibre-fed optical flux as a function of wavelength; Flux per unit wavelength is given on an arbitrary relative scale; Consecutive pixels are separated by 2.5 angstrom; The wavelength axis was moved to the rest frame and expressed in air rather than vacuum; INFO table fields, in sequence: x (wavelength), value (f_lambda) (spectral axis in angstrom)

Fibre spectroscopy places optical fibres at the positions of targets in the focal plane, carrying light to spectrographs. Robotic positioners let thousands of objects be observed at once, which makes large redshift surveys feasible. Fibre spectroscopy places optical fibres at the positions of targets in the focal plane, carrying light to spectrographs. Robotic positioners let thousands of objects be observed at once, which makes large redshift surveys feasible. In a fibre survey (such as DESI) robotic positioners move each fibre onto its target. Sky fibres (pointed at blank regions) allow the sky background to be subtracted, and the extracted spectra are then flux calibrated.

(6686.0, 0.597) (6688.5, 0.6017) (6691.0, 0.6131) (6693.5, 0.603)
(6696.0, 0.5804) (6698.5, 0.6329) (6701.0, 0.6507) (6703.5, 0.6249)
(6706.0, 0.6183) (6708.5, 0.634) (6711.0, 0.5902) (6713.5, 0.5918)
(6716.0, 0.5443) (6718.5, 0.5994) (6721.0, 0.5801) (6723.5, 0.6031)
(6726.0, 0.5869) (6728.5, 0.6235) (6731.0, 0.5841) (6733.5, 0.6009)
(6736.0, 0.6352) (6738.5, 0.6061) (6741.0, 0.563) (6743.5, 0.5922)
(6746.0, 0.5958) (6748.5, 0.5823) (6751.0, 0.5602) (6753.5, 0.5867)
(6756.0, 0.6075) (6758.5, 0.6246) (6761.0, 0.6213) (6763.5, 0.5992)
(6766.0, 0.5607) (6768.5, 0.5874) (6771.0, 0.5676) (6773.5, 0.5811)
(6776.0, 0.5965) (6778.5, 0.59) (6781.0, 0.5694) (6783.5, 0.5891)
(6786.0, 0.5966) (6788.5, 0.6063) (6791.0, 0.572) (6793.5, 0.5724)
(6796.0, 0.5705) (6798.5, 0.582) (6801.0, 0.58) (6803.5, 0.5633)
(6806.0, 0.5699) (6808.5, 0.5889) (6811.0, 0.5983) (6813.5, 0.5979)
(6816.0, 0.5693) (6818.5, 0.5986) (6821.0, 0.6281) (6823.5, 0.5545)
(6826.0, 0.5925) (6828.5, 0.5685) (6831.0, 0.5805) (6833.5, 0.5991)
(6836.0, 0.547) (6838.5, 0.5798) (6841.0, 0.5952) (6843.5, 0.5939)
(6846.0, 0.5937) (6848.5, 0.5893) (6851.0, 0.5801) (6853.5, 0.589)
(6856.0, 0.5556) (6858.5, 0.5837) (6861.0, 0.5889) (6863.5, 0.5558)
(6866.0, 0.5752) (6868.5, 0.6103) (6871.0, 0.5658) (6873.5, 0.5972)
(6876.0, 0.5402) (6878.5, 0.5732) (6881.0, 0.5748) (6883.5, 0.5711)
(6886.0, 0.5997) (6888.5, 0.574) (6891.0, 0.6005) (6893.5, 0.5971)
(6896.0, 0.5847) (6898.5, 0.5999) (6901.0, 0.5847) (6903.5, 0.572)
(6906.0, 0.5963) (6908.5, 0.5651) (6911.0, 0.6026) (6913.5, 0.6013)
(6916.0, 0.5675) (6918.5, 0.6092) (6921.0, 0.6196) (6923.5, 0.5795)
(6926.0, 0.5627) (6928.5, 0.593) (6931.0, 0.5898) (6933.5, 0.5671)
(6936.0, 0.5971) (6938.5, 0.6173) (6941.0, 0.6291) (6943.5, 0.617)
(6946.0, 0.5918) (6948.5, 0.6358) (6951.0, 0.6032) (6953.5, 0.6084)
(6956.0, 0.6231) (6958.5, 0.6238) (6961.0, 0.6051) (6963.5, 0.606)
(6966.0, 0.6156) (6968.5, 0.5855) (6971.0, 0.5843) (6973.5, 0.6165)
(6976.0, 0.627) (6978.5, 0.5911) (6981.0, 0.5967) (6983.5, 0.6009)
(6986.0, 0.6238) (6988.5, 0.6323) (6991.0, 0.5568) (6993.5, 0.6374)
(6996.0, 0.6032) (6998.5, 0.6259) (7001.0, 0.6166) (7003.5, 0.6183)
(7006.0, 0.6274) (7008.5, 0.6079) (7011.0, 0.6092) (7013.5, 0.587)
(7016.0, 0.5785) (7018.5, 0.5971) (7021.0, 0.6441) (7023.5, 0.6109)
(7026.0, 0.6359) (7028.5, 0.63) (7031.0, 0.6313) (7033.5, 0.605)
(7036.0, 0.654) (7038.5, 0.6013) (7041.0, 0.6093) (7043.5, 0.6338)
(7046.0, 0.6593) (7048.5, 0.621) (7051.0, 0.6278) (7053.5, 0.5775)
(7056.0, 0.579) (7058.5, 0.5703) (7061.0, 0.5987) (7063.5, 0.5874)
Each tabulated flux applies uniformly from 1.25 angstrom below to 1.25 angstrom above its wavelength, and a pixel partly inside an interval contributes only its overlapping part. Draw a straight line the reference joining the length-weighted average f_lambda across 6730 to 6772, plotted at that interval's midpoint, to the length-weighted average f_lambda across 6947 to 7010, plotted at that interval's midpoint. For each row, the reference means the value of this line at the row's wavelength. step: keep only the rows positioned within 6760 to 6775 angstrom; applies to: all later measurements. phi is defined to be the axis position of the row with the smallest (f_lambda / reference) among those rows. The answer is 6766.0 angstrom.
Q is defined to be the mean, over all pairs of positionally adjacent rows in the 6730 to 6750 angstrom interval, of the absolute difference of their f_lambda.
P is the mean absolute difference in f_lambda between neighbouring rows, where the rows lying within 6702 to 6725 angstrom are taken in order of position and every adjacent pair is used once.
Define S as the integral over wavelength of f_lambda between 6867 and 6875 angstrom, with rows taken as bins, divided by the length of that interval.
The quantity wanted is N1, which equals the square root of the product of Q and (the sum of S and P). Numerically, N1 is 0.122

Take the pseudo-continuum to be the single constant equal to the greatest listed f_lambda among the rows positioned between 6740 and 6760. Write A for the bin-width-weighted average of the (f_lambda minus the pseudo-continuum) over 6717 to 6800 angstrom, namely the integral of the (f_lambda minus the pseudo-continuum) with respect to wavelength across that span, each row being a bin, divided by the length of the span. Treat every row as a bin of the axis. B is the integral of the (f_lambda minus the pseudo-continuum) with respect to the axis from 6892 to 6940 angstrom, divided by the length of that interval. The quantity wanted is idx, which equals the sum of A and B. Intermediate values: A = -0.0341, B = -0.035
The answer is -0.069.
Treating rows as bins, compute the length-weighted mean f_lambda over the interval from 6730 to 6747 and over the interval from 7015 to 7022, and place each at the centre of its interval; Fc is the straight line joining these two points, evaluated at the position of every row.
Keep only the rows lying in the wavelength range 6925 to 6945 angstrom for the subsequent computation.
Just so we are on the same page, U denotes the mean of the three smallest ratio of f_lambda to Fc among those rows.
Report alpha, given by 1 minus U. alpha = 0.050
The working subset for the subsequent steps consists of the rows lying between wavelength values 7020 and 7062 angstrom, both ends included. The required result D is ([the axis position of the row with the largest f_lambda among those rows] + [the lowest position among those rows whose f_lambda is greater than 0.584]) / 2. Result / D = 7033.5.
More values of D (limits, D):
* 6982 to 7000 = 6988.5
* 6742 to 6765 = 6751.0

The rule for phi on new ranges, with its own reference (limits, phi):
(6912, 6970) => 6926.0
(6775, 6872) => 6836.0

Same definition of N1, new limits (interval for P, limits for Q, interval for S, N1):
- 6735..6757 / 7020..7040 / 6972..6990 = 0.132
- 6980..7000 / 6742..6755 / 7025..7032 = 0.105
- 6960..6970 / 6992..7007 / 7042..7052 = 0.100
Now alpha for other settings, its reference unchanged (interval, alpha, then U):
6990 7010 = 0.027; 0.973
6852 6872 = 0.070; 0.930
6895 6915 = 0.047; 0.953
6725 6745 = 0.031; 0.969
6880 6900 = 0.047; 0.953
